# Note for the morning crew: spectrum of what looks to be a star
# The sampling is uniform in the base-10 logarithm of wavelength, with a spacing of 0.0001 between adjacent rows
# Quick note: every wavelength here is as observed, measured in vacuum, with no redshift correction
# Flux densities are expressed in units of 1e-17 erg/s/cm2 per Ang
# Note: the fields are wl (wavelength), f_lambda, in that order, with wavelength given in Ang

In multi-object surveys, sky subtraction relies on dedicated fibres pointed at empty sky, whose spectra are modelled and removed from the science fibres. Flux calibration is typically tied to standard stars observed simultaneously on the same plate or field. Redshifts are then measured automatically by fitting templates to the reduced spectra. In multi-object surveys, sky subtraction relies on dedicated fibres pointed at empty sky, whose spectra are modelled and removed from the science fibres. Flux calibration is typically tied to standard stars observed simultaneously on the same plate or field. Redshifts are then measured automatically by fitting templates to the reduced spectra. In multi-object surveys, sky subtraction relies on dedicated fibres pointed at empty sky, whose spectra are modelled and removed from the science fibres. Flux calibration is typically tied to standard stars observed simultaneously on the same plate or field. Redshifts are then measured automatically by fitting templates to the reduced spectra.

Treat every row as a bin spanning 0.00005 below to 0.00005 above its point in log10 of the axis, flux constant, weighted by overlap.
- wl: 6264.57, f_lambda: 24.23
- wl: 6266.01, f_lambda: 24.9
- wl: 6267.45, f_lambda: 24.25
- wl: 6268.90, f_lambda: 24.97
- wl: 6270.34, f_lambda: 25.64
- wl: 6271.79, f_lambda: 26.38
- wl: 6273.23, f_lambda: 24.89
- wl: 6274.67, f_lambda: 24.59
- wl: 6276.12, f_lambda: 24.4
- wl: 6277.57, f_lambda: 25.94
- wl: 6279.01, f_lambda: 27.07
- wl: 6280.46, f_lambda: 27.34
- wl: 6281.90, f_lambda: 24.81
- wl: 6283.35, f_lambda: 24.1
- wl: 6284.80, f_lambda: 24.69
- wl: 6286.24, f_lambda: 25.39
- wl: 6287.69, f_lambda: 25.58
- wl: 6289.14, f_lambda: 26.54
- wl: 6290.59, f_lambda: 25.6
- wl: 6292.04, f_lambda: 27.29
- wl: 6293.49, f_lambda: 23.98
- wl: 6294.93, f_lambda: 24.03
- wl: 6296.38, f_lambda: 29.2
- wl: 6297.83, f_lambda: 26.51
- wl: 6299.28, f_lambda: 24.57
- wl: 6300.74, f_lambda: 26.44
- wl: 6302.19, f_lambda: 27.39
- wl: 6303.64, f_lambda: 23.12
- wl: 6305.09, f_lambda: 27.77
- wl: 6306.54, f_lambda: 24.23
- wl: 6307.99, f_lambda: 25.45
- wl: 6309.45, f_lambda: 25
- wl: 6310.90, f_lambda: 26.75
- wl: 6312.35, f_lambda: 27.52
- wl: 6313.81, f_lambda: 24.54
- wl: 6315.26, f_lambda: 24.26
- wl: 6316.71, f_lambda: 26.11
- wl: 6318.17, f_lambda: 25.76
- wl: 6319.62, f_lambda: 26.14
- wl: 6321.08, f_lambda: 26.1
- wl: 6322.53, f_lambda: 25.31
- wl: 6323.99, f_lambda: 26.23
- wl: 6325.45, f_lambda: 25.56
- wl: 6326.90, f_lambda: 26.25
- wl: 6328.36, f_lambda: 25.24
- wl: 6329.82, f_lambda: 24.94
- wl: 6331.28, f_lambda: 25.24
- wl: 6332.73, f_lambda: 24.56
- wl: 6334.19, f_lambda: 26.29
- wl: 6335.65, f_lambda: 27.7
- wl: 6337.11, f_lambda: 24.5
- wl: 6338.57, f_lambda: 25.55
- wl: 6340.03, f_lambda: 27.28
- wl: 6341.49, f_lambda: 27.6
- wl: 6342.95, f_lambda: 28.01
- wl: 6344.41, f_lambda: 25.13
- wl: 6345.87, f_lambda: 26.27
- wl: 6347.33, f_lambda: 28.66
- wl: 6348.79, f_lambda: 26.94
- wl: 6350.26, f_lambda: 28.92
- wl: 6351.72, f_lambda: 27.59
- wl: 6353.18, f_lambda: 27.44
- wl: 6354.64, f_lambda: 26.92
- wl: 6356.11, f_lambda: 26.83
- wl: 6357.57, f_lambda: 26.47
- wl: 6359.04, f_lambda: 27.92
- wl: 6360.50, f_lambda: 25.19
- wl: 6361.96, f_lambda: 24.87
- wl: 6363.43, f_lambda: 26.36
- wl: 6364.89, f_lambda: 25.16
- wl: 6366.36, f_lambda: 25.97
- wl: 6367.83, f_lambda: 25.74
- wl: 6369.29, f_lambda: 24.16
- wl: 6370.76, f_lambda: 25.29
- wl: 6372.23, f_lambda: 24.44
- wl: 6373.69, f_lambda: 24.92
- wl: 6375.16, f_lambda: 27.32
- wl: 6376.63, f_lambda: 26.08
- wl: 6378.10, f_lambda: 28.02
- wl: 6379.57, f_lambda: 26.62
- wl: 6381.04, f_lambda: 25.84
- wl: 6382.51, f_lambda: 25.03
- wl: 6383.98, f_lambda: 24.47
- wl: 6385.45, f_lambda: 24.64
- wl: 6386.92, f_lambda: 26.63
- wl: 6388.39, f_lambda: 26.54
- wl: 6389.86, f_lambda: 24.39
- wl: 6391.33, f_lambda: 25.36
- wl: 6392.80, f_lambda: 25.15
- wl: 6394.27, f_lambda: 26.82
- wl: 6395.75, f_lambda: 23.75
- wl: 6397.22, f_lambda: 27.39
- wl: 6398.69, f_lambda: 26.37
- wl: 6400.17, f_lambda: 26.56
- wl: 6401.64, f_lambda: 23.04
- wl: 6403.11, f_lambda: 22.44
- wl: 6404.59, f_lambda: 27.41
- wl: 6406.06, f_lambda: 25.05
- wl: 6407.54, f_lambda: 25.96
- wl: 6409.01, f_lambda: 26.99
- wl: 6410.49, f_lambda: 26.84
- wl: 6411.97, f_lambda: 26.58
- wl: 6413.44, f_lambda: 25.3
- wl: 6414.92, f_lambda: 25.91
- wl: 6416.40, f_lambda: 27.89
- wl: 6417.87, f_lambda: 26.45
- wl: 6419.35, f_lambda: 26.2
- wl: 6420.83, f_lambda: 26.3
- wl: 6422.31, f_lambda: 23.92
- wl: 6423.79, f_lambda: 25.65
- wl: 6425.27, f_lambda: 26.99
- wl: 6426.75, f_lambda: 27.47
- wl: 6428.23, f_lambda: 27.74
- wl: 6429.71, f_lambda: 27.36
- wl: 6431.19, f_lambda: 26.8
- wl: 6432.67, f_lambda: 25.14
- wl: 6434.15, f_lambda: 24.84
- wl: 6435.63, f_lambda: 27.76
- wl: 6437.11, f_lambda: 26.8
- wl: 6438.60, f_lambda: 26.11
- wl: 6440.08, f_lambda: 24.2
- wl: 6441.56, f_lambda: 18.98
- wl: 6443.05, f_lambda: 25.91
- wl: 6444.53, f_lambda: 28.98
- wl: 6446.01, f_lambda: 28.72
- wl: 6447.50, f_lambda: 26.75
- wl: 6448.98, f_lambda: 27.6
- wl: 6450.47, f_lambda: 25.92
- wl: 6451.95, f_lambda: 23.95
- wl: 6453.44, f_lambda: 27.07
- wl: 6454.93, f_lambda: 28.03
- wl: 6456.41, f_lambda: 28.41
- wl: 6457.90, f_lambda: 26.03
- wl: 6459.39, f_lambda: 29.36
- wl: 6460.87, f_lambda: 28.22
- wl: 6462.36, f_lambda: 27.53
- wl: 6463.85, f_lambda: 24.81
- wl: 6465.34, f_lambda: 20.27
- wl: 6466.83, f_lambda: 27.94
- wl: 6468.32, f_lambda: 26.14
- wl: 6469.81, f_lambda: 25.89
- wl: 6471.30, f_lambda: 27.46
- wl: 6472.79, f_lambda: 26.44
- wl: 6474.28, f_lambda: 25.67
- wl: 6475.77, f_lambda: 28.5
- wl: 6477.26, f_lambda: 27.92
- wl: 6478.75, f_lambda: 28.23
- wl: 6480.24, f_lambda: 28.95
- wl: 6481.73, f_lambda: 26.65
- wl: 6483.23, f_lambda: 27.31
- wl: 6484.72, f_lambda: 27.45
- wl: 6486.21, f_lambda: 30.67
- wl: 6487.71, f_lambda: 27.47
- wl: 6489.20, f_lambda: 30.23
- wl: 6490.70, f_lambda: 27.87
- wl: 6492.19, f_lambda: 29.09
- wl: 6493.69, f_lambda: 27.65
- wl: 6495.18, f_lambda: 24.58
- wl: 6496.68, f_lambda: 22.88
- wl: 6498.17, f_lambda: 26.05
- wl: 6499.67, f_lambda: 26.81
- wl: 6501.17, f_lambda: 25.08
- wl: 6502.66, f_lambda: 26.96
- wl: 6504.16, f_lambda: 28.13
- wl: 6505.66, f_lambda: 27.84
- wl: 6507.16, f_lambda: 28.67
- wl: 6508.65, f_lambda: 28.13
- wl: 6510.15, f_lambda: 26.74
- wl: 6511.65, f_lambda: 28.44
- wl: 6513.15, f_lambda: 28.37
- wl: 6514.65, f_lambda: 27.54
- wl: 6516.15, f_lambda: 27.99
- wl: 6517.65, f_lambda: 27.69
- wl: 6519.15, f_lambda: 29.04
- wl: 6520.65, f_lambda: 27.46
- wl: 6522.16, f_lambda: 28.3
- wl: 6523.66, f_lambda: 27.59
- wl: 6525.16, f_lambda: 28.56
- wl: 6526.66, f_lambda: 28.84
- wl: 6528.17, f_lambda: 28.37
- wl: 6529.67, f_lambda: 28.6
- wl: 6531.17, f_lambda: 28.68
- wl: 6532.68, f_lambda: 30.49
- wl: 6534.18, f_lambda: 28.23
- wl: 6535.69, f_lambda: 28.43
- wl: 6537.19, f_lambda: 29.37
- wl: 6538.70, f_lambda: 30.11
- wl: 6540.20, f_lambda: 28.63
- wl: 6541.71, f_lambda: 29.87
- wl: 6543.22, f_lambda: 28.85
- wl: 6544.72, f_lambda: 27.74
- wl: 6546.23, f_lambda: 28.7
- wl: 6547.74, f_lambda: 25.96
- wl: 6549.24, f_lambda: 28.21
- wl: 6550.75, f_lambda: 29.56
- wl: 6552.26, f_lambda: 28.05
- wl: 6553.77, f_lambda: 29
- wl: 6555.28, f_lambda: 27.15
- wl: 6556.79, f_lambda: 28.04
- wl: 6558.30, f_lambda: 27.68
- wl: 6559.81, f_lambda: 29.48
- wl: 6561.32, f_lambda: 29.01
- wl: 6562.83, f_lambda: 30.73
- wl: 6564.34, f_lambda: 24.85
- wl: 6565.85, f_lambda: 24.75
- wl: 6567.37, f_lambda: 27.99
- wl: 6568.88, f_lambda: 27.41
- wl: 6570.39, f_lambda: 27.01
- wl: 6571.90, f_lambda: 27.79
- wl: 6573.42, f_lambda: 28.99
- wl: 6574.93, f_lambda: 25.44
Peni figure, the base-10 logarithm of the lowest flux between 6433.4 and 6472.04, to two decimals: 1.28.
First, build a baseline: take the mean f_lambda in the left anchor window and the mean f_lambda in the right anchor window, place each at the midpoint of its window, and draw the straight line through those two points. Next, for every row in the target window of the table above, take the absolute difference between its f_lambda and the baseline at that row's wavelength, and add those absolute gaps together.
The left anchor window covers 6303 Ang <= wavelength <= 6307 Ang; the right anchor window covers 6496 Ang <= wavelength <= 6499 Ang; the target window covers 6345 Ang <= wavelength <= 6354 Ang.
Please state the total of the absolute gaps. 16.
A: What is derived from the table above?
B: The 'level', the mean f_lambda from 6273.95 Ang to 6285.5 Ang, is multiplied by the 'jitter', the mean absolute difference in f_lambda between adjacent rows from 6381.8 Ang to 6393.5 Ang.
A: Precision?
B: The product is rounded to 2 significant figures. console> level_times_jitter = 22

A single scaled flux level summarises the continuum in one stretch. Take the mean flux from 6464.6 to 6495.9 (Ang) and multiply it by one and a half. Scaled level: 40.9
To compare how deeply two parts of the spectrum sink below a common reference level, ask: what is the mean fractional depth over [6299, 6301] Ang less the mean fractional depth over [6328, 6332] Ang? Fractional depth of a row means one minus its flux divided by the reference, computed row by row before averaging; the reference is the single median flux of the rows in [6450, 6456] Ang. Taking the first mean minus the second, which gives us -0.014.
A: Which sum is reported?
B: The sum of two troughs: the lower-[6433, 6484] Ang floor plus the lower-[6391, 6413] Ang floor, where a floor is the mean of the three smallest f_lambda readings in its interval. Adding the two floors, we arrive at 44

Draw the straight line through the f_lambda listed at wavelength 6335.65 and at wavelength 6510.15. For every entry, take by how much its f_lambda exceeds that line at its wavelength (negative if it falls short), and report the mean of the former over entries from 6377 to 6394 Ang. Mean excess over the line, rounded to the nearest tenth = -1.7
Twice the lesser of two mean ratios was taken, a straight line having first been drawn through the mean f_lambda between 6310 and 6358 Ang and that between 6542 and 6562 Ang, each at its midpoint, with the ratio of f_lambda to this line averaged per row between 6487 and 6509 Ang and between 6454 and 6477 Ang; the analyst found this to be 1.94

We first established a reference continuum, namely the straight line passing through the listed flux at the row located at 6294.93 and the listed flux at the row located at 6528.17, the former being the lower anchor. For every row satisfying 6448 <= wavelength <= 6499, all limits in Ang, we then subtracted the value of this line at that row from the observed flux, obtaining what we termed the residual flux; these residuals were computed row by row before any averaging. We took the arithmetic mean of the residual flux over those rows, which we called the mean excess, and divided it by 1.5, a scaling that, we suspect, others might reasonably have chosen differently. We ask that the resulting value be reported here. -0.23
